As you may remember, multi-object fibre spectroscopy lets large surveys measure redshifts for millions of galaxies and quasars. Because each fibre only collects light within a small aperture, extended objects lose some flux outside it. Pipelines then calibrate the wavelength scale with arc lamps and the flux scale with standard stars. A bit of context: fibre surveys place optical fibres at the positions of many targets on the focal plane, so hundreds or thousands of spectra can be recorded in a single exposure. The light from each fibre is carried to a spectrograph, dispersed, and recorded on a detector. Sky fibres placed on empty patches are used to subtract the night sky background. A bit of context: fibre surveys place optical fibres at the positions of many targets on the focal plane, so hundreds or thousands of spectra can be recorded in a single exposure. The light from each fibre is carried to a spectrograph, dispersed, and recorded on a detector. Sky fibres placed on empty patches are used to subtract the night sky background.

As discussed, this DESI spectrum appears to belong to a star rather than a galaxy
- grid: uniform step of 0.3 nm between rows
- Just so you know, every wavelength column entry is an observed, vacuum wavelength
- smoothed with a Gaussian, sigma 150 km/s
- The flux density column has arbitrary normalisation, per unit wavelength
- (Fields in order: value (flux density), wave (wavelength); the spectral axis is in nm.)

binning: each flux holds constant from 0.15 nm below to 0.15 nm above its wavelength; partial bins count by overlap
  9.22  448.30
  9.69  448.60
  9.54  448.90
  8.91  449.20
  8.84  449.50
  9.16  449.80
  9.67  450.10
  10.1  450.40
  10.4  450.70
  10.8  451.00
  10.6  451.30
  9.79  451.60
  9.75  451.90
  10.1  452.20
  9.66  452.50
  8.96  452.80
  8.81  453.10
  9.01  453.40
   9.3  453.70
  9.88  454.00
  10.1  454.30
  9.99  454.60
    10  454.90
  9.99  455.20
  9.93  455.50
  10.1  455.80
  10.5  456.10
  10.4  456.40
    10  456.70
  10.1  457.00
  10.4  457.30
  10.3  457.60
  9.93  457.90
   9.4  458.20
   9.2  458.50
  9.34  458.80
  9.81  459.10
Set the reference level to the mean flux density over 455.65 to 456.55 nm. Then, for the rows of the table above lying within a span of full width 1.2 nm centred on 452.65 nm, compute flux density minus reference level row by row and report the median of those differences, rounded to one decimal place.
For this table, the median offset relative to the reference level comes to -1.0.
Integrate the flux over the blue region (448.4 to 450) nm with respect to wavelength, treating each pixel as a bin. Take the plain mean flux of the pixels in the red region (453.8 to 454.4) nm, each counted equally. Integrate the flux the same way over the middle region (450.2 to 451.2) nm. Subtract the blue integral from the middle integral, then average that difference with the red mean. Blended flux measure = 3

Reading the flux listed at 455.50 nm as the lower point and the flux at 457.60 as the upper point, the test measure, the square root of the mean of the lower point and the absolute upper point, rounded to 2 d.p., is 3.18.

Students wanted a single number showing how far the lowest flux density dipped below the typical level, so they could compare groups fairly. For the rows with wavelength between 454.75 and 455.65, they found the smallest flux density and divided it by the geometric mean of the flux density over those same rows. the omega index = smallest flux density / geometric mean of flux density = 1.00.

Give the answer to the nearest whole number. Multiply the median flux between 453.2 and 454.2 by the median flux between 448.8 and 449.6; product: 83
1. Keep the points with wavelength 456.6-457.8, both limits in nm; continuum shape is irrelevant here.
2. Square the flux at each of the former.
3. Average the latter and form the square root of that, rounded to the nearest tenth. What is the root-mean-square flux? 10.2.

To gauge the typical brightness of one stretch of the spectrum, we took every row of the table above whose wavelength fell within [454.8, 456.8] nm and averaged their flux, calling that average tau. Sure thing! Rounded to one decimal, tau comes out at 10.1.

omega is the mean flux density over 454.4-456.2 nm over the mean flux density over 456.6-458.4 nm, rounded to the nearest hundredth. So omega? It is 1.01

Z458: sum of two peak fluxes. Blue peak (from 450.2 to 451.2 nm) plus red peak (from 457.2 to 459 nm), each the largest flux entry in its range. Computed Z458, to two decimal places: 21.20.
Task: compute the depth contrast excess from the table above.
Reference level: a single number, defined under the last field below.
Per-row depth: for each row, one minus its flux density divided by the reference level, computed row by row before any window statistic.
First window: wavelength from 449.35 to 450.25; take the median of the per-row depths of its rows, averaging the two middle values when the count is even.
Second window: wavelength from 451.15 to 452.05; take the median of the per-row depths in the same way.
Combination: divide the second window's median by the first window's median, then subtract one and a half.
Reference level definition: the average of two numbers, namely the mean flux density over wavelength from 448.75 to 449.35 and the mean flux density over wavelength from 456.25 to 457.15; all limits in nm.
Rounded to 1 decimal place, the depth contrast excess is -1.7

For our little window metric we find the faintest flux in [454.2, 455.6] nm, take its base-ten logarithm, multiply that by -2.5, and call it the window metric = -2.49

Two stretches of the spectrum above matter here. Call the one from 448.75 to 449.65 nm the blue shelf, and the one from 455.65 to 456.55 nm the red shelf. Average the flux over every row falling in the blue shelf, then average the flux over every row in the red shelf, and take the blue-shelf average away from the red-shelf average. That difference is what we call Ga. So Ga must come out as 1.2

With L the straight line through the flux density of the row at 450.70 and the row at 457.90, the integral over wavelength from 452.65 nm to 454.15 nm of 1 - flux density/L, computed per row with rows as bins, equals 0.15 nm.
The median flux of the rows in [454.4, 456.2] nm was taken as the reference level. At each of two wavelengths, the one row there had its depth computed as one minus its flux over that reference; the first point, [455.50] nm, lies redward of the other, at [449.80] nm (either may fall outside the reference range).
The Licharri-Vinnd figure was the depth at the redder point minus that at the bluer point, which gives -0.08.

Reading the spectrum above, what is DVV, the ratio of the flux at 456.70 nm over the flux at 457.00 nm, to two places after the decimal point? 0.99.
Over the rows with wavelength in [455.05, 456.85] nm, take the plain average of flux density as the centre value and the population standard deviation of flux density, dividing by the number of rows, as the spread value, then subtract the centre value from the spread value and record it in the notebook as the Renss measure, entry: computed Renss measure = -9.9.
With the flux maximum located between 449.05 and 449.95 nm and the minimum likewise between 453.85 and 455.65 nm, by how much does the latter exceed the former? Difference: 0.72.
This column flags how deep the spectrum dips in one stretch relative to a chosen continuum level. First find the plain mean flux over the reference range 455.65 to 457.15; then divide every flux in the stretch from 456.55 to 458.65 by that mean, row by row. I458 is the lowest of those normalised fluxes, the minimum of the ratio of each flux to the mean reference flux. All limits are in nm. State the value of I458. 0.90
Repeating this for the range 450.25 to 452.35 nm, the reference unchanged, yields 0.95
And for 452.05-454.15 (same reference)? 0.86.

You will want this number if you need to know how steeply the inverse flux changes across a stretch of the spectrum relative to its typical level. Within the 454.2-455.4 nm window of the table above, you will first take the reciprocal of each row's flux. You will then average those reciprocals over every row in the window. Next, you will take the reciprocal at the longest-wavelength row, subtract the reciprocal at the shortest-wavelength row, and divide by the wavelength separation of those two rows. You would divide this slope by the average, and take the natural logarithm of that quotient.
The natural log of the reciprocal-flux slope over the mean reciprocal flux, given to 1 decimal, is -4.4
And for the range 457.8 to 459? -2.7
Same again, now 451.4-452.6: -4.2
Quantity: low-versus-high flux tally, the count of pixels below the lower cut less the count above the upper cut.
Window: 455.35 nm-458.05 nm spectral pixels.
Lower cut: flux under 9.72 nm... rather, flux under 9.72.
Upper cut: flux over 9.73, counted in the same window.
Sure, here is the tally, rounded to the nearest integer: -9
